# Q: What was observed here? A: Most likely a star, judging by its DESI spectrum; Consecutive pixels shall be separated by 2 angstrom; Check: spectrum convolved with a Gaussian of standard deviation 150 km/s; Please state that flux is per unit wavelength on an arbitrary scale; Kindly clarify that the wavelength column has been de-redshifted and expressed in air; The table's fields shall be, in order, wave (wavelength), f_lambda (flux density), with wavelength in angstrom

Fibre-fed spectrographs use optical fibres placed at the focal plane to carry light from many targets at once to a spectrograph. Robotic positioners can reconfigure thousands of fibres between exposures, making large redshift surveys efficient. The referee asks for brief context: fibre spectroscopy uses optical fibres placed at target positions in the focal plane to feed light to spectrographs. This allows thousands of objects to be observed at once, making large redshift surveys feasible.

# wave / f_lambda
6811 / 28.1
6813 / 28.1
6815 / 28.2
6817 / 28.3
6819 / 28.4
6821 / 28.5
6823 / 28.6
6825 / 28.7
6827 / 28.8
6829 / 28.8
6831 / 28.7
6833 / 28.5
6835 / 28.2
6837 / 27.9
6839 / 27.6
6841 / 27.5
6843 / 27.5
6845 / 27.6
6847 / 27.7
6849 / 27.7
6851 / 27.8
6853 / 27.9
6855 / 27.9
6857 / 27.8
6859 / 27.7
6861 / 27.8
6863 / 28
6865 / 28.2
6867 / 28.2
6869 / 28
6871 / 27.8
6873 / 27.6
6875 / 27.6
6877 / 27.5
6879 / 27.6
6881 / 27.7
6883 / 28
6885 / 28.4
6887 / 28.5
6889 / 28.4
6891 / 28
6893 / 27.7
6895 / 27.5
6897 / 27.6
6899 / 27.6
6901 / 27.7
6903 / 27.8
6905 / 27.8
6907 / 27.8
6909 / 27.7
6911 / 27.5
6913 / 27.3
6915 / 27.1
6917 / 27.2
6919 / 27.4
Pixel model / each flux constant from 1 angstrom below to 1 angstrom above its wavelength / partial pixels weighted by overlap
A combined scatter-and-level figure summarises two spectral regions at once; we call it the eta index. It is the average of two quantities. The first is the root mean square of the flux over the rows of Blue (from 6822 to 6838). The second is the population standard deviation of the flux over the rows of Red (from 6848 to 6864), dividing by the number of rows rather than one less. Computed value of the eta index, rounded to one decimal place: 14.3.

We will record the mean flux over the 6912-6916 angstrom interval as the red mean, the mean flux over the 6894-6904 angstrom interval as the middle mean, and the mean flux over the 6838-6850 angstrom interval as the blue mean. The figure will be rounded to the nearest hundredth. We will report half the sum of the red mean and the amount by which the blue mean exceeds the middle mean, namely 13.58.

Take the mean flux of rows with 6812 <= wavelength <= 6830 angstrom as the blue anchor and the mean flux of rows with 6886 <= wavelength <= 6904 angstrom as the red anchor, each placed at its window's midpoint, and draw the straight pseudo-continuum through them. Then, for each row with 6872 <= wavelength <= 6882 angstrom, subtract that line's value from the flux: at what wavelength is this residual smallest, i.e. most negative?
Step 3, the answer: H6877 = 6877 angstrom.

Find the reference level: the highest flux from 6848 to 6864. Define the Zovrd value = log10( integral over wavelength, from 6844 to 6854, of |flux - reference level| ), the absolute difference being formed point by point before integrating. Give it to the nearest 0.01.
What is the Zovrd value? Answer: 0.41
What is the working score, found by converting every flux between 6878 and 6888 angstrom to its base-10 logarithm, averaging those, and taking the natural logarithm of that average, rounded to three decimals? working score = 0.370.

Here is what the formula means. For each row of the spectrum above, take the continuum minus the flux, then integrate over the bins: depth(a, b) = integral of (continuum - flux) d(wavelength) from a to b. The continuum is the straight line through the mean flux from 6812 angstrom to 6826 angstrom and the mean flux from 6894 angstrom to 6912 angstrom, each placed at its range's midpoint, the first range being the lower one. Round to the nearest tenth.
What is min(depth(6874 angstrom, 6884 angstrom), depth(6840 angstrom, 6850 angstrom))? 2.0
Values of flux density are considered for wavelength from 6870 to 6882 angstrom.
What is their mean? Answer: 27.6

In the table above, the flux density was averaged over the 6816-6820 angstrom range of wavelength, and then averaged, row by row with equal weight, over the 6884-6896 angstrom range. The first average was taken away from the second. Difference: -0.27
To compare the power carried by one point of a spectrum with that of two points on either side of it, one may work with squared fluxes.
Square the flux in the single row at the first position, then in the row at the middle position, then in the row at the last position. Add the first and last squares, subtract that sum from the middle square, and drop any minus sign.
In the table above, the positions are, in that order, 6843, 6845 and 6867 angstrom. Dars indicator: 790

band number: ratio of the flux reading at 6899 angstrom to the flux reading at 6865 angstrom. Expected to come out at 0.979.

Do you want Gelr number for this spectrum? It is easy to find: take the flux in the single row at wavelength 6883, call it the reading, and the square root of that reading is 5.29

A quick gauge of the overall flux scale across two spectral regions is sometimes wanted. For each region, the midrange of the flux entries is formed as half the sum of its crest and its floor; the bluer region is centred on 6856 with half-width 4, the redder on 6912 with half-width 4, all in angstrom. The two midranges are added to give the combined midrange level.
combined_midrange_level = 55.2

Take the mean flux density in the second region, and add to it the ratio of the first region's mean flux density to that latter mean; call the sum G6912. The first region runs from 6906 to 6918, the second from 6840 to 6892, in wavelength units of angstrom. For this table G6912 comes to 28.8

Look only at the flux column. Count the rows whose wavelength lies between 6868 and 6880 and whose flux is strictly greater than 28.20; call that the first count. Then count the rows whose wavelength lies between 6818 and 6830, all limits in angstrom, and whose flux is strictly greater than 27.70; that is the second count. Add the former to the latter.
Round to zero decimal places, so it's 6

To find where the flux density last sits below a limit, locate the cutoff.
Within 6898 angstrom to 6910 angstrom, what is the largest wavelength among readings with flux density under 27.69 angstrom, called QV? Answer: 6899 angstrom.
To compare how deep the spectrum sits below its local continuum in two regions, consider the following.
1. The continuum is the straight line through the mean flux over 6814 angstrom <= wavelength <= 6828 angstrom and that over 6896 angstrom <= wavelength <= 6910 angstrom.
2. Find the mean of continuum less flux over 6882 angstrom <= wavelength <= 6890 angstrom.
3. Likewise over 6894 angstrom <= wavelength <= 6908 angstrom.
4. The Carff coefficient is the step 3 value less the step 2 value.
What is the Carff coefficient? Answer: 0.50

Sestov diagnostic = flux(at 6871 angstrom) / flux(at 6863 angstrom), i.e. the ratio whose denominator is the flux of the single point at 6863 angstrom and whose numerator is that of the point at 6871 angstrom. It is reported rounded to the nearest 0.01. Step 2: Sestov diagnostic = 0.99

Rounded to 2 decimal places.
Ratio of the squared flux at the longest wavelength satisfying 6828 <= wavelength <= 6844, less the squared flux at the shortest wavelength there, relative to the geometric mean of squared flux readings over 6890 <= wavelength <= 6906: -0.10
